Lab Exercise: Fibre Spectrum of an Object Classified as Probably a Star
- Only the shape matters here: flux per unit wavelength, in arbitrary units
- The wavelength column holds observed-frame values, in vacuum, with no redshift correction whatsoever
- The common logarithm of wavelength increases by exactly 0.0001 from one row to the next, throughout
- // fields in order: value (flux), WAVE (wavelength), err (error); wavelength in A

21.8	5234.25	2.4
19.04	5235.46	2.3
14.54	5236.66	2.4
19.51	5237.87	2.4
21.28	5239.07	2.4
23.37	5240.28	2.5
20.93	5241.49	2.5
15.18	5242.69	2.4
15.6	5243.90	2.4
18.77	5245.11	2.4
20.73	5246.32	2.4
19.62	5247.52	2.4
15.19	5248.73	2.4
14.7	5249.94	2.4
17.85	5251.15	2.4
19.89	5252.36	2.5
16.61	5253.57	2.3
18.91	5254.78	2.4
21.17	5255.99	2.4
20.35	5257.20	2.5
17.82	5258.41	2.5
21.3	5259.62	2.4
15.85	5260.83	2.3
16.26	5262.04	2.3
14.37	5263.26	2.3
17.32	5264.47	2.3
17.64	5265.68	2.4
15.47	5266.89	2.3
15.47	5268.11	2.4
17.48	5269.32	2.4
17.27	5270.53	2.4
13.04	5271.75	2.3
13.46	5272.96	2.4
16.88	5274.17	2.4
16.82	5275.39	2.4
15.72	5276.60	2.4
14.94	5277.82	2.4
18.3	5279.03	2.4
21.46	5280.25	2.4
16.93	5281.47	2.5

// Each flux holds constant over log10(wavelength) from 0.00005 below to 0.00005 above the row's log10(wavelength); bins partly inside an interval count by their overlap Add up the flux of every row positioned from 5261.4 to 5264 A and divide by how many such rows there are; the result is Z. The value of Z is 15.3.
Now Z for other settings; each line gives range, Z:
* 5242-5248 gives 18.0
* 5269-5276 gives 15.8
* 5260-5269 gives 16.1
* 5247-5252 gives 16.8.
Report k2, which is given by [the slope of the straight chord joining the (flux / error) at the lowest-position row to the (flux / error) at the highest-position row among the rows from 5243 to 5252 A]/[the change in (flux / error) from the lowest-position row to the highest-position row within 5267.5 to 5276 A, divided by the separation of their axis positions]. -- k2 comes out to 1.7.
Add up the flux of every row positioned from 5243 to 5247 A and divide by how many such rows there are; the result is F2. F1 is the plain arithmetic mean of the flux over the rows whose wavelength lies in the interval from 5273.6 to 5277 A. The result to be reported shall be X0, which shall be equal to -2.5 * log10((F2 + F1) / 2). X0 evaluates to -3.10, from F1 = 16.5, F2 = 18.4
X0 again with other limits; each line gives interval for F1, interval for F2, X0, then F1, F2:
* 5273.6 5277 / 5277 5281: -3.10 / 16.5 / 18.2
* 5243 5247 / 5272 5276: -3.08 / 18.4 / 15.7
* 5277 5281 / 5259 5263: -3.14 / 18.2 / 17.8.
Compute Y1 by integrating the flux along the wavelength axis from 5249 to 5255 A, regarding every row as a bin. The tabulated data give 104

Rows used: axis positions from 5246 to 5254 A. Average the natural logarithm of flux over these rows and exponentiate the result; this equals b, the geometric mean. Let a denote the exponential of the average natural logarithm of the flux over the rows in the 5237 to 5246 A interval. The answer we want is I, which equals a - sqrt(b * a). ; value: 0.7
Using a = 19.0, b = 17.7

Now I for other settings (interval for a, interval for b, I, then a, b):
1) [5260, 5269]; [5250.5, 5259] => -1.4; 16.0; 18.9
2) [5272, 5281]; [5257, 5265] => -0.4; 16.6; 17.5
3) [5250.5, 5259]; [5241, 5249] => 0.5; 18.9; 17.8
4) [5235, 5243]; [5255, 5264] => 0.5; 18.9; 18.0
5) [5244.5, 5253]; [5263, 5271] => 0.8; 18.0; 16.4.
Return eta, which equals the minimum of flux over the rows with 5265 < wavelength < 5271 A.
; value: 15.47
